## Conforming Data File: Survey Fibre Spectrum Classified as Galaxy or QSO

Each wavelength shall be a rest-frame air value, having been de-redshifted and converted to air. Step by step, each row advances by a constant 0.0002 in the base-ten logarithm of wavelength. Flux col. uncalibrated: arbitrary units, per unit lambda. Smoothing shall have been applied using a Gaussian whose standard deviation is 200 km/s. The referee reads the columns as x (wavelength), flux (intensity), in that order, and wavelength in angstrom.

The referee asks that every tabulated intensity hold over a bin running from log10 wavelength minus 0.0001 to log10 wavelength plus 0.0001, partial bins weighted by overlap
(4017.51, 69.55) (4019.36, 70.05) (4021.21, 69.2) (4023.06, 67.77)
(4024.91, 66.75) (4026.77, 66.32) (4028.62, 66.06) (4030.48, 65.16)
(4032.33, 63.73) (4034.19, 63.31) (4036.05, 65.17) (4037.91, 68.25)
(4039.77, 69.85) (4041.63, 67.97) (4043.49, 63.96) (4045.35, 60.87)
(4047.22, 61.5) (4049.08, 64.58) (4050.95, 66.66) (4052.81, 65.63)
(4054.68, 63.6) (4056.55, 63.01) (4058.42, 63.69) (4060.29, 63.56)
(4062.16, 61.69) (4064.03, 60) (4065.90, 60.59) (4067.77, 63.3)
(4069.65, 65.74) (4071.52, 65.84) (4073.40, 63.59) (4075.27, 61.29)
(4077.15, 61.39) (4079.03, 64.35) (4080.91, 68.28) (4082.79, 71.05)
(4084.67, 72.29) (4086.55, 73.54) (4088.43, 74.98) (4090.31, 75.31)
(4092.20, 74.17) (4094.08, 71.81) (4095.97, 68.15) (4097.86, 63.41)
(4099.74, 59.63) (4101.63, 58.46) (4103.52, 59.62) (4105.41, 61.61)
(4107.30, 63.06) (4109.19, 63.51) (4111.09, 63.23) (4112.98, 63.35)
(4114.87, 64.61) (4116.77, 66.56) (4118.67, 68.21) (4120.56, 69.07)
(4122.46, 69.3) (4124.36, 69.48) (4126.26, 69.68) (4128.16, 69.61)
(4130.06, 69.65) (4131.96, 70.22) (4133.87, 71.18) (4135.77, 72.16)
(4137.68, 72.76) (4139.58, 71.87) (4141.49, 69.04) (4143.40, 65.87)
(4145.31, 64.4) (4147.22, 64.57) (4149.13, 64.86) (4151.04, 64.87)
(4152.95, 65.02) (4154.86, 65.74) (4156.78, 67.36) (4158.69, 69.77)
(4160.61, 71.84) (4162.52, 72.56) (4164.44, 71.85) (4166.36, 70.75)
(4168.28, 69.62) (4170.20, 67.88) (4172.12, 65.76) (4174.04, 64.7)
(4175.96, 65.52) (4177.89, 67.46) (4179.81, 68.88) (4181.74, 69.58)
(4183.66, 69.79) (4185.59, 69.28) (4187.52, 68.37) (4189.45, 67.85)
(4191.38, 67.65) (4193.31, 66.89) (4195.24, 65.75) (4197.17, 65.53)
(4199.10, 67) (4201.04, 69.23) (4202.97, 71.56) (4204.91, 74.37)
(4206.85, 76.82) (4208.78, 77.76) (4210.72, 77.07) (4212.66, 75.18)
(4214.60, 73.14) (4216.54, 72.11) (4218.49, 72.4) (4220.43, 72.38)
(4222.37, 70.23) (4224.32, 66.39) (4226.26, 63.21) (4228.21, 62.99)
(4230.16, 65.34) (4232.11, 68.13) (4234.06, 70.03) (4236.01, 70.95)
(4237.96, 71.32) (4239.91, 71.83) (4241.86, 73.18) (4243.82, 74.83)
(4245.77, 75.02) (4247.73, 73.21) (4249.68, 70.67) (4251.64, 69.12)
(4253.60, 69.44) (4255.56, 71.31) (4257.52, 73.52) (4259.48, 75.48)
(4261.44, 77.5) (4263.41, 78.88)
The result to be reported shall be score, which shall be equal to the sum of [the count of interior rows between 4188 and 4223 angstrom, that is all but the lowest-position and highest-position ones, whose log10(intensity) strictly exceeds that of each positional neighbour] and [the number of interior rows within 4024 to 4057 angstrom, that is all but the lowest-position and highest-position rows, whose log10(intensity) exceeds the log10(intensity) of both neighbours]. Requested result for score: 4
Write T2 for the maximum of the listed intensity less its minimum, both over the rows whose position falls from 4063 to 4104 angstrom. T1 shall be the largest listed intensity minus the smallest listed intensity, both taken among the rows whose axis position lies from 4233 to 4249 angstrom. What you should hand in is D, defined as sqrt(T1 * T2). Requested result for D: 9.2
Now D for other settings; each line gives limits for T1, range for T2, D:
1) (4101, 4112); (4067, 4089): 8.3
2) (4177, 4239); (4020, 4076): 12.1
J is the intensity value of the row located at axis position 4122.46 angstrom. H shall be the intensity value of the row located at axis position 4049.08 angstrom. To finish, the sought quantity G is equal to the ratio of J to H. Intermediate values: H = 64.58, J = 69.3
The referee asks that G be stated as 1.07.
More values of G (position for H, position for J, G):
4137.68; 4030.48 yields 0.90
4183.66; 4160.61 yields 1.03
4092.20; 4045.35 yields 0.82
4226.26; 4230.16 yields 1.03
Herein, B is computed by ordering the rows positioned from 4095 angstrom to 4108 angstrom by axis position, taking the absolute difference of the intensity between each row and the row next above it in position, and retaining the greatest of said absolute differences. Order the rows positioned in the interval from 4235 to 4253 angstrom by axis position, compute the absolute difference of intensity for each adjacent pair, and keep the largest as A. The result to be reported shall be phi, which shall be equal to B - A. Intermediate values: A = 2.54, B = 4.7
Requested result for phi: 2.2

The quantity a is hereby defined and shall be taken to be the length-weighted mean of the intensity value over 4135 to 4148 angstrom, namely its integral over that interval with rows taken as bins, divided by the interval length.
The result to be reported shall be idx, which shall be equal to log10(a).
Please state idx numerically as 1.84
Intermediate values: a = 68.6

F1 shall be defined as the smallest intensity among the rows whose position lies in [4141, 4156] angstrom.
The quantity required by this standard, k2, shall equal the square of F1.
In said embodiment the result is 4147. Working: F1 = 64.4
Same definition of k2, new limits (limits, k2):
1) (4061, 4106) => 3418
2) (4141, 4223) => 4147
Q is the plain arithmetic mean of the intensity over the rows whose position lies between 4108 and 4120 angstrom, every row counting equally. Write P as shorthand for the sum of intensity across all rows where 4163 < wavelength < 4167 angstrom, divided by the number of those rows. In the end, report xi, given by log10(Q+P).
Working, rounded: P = 71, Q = 65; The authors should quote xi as 2.13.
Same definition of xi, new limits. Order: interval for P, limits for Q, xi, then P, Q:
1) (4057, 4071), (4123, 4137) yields 2.12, 63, 70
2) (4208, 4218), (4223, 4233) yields 2.15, 75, 65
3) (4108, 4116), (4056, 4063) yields 2.10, 64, 63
